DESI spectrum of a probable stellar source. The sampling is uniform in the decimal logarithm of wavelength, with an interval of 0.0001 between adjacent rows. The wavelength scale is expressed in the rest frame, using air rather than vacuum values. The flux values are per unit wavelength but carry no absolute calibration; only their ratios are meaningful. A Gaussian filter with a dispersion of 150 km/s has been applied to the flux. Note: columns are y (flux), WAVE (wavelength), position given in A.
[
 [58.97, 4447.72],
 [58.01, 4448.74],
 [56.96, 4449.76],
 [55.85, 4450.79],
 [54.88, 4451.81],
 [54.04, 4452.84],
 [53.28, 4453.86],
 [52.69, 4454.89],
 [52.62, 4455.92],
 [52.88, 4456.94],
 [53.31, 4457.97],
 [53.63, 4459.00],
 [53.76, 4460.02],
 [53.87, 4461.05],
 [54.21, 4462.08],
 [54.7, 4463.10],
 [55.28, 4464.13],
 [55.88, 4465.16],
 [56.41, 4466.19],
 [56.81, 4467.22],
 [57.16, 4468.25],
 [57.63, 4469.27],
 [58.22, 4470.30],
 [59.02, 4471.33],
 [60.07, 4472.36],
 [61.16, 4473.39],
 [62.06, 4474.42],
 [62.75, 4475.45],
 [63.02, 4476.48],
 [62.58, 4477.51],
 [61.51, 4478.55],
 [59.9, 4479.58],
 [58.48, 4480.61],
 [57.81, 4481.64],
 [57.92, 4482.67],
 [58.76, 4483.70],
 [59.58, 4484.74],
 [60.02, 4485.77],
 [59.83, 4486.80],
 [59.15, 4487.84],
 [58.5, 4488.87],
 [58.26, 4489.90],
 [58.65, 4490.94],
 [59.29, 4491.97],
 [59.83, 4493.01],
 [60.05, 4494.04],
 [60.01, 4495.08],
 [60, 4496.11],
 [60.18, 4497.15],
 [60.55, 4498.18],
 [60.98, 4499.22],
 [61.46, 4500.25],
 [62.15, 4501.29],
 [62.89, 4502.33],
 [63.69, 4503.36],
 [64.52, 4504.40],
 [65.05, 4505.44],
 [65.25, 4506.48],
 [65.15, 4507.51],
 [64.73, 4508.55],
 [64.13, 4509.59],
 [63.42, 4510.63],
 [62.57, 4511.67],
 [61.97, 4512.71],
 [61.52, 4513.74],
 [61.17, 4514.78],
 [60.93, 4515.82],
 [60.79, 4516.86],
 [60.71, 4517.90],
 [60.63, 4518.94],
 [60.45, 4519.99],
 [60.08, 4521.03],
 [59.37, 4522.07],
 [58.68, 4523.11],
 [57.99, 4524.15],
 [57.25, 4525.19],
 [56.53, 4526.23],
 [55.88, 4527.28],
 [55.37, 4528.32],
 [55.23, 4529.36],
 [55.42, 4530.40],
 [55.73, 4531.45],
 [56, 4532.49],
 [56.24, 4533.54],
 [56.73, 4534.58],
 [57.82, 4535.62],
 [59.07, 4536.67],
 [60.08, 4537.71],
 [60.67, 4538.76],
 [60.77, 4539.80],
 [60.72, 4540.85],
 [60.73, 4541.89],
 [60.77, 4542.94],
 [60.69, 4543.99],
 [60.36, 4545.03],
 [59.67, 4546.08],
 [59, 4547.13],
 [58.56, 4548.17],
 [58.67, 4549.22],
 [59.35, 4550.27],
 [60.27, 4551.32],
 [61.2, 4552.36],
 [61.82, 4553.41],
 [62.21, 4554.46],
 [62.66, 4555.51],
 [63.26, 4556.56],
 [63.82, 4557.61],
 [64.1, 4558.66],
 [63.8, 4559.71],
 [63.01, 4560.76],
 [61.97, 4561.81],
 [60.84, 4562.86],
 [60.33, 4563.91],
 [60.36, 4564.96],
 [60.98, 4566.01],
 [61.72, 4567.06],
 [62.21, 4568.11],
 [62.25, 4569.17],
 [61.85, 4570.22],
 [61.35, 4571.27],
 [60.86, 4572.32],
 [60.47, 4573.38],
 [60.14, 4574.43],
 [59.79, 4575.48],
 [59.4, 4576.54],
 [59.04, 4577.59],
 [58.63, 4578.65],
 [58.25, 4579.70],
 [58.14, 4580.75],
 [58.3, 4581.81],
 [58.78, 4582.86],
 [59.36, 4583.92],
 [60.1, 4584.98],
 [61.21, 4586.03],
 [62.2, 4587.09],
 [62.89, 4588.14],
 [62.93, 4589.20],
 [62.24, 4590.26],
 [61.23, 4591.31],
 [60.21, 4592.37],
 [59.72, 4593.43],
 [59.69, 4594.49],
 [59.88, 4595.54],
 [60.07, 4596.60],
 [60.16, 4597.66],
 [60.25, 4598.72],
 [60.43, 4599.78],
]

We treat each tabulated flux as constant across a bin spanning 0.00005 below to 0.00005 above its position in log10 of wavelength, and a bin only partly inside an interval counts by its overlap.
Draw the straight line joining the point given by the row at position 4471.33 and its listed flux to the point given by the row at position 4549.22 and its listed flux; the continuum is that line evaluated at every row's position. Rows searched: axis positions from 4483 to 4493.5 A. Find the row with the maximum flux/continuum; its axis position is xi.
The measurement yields 4485.77 A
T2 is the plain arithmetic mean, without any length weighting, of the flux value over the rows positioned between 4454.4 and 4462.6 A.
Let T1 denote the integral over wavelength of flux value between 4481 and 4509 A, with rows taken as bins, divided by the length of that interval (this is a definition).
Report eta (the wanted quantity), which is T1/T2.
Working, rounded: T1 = 60.9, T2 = 53.4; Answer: 1.14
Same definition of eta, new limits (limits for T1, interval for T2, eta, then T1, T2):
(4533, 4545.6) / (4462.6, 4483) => 1.01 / 59.5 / 58.9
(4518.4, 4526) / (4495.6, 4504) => 0.96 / 59.1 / 61.5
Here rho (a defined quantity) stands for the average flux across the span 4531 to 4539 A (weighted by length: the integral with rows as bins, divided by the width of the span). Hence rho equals 57.7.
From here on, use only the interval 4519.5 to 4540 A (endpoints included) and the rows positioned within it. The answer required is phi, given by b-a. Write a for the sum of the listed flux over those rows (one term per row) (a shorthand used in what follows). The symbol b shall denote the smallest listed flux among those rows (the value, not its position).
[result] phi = -1100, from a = 1155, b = 55.23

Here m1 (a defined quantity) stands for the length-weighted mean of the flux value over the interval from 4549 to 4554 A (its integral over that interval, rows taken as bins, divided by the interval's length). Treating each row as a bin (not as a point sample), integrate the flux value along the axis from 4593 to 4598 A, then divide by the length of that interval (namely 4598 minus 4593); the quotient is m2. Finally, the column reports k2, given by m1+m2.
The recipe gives 120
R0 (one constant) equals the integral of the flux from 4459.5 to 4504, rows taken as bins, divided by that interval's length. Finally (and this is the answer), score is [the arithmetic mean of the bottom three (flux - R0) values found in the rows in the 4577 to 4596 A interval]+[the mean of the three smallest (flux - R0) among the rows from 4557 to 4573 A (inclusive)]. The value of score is 0.4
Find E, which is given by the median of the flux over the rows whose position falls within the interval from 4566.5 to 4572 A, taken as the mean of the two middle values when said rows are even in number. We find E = 62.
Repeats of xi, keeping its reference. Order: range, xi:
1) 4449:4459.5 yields 4449.76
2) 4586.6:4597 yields 4589.20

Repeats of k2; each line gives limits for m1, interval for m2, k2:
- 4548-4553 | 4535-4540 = 119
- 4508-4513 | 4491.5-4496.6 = 123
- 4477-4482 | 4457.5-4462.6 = 114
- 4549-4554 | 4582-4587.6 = 121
